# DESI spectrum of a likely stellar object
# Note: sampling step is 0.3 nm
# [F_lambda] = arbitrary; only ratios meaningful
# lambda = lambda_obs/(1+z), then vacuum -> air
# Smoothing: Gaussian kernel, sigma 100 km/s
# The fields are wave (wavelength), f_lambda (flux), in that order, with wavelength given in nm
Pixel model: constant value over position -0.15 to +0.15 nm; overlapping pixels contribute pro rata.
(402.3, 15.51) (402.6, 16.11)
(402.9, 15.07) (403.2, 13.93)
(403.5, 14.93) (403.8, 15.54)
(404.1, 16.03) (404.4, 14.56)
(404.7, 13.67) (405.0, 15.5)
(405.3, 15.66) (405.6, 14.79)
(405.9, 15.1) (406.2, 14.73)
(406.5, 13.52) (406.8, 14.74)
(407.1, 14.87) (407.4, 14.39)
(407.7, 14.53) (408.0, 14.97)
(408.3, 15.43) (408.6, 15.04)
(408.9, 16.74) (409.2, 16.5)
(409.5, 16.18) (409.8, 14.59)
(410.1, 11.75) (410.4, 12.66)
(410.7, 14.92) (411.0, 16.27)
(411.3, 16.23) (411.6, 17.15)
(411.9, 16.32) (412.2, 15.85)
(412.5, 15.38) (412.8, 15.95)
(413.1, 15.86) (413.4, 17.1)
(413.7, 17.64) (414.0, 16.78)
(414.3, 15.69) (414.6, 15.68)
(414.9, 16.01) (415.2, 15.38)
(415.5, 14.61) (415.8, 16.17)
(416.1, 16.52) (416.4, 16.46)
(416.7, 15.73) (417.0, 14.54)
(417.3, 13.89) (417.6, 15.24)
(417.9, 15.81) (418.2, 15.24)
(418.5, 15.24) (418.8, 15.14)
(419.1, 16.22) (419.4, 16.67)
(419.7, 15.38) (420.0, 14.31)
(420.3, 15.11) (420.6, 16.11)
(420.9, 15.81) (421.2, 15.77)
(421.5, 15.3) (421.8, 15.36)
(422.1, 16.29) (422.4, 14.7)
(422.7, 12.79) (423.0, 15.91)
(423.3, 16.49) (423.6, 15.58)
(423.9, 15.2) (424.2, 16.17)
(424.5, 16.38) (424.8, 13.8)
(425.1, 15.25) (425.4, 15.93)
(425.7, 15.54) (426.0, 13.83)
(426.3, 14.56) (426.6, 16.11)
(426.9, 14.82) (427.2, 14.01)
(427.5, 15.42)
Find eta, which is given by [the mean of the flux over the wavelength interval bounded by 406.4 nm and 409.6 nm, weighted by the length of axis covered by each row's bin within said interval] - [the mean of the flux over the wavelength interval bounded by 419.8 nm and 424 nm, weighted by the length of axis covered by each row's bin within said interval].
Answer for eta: -0.16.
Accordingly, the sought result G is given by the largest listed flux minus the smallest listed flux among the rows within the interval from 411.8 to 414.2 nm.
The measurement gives 2.3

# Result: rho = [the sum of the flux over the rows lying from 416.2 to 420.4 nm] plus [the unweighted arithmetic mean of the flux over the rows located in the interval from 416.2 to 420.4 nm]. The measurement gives 230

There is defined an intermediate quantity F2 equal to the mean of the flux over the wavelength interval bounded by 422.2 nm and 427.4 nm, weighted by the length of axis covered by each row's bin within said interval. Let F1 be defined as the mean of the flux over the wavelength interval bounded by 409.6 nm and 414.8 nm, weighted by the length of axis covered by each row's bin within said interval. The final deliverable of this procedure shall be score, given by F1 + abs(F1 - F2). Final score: 16.2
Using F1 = 15.6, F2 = 15.1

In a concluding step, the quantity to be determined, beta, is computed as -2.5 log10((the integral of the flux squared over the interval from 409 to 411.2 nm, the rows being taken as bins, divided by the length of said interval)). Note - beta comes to -5.86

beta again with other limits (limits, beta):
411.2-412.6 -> -6.05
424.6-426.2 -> -5.87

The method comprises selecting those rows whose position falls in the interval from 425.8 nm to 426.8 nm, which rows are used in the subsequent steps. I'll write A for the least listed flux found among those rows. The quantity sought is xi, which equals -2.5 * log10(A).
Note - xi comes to -2.85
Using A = 13.83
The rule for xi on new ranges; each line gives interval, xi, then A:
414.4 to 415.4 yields -2.97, 15.38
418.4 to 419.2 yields -2.95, 15.14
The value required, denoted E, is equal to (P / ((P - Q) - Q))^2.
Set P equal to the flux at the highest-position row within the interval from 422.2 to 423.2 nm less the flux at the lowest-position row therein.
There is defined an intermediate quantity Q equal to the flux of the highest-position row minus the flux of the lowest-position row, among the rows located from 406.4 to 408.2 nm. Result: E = 0.51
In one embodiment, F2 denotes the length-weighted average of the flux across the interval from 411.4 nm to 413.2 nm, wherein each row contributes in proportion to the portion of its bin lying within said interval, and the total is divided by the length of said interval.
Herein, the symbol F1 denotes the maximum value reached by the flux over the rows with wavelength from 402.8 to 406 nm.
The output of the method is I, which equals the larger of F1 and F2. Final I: 16.1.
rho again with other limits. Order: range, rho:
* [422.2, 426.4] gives 227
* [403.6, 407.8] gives 222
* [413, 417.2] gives 240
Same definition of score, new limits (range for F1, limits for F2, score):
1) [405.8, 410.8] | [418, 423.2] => 15.4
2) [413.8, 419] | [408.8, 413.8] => 15.7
